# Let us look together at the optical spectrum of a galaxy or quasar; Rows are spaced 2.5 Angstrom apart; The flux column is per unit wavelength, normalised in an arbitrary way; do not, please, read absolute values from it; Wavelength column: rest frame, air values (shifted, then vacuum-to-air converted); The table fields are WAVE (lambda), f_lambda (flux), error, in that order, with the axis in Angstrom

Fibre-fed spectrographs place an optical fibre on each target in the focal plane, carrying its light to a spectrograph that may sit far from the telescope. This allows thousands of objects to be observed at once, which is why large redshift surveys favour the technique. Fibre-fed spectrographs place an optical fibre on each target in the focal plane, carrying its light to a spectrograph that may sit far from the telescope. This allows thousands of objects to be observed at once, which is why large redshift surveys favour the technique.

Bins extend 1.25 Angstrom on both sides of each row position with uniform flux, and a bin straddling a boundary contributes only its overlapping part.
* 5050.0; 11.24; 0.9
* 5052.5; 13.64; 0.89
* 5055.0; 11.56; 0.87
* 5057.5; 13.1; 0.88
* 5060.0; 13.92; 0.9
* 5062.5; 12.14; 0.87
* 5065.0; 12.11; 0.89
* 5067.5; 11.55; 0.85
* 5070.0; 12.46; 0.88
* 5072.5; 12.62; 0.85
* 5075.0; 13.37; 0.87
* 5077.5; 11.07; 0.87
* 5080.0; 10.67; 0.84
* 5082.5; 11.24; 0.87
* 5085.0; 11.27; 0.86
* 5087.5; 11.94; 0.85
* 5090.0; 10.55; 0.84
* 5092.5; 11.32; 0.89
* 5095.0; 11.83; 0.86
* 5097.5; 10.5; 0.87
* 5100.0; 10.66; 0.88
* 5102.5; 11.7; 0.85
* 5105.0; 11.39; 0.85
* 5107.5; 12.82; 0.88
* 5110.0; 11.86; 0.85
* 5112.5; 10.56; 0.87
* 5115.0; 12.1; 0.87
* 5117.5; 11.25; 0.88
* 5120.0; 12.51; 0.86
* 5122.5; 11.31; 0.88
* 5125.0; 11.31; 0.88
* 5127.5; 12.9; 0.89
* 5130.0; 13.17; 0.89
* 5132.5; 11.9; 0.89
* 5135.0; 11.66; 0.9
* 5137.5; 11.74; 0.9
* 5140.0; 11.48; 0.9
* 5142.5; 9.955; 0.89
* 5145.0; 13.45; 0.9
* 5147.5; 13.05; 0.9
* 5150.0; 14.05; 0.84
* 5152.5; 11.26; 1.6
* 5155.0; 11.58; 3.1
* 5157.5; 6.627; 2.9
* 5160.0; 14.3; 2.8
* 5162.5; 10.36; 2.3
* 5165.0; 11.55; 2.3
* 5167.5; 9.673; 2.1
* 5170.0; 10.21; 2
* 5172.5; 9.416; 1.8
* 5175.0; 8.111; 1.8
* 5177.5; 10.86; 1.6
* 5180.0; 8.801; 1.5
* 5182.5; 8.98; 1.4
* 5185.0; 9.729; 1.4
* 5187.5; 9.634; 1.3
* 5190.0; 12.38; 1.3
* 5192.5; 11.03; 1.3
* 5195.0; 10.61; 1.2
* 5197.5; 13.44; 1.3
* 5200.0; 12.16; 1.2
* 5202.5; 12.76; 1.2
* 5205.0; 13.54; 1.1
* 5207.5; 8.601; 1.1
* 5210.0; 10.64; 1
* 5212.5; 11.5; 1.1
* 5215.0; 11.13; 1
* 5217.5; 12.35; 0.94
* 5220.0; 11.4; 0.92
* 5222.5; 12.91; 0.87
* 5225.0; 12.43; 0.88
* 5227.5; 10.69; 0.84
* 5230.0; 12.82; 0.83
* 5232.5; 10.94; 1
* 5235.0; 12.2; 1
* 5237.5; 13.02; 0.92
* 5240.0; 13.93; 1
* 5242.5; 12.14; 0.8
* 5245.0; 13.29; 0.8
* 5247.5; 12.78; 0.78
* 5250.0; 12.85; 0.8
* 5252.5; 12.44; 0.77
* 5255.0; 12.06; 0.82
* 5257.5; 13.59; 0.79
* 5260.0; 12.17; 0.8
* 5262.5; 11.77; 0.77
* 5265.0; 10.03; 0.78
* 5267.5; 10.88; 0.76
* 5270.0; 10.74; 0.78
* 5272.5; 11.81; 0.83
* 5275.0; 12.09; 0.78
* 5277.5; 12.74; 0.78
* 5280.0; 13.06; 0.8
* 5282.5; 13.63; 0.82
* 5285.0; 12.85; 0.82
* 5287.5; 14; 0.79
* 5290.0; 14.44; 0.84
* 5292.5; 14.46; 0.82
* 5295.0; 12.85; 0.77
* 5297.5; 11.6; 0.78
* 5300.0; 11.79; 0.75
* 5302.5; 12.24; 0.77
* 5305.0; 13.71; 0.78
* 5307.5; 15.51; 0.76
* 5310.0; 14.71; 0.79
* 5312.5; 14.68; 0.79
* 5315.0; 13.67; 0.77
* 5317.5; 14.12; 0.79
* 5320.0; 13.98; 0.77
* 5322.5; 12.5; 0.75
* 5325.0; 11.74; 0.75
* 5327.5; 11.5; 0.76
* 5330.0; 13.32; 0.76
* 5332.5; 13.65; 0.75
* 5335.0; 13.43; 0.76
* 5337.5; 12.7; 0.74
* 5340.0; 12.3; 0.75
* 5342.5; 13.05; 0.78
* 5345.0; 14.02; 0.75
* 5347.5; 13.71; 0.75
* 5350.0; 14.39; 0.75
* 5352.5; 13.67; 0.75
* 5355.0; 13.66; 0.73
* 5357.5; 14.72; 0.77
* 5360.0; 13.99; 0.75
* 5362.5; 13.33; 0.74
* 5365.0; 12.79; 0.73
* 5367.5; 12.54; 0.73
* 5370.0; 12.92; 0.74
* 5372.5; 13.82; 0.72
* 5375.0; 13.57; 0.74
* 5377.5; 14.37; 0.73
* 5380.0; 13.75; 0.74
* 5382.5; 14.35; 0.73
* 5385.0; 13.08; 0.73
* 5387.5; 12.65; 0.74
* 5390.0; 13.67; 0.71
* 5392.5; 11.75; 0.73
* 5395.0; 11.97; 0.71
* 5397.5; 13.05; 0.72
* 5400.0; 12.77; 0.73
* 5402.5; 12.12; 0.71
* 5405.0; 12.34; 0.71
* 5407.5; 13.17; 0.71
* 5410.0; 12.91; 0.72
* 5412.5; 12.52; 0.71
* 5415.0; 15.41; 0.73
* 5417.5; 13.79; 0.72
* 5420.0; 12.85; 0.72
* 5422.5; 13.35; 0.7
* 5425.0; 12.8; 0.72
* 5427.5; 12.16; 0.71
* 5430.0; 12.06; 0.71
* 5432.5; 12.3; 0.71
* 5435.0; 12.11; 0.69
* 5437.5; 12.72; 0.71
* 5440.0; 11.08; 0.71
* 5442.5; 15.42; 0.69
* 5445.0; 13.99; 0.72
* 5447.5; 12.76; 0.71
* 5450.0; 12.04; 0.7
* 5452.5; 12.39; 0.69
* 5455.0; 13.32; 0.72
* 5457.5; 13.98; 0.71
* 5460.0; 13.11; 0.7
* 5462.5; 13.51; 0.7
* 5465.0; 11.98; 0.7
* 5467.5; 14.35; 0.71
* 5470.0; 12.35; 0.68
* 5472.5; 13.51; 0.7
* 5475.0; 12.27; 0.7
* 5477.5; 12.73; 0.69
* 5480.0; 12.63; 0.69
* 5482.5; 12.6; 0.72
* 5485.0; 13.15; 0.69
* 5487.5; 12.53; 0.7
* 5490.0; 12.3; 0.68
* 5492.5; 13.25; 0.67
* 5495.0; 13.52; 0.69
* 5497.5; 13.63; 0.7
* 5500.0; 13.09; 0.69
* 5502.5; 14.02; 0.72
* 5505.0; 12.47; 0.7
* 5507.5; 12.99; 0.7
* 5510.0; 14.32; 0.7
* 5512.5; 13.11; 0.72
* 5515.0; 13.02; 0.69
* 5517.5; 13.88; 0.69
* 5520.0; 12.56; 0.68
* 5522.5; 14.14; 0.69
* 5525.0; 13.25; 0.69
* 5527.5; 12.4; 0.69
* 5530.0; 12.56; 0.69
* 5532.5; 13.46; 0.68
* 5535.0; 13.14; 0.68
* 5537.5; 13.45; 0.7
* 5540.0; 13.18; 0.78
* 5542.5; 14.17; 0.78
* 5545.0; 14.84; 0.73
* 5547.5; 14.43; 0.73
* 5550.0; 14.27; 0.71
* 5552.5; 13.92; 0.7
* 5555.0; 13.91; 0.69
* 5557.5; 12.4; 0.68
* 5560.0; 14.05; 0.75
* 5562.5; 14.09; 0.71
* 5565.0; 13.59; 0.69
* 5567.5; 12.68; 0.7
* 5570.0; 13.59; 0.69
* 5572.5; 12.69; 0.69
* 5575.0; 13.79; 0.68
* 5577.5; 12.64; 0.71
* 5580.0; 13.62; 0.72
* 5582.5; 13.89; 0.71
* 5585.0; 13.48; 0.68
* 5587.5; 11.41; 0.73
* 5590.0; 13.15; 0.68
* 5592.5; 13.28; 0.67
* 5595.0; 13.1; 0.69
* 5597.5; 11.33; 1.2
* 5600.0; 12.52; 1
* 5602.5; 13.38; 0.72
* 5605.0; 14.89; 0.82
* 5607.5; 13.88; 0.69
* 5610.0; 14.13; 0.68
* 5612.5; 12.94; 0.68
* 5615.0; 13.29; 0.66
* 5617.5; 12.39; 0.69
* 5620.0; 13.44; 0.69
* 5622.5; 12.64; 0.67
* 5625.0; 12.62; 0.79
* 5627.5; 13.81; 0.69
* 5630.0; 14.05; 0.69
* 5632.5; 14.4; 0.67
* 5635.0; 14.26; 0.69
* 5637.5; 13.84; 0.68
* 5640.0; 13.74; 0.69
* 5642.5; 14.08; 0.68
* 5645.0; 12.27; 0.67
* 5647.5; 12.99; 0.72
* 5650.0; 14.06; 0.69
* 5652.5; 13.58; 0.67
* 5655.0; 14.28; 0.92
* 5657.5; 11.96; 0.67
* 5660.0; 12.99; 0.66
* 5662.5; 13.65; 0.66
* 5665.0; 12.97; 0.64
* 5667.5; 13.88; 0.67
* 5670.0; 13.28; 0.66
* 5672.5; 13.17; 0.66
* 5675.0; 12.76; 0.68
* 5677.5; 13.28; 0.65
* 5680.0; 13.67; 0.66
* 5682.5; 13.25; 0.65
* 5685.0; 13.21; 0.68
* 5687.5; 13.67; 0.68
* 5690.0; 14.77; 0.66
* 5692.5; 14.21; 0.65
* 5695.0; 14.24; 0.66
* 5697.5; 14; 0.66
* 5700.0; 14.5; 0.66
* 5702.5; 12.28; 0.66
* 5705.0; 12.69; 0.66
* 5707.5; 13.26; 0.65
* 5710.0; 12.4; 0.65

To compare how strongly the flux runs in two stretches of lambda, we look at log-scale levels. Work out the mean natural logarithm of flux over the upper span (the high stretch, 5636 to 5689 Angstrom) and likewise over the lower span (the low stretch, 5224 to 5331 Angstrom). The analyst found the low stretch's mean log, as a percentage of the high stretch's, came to 98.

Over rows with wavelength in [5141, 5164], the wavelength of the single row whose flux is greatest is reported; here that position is 5160.0 Angstrom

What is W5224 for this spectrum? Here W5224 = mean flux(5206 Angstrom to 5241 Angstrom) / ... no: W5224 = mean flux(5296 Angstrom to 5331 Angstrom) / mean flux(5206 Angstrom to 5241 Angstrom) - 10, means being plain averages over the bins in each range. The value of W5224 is -8.88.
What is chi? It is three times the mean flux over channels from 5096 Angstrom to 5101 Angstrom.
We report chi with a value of 32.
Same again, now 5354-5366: 41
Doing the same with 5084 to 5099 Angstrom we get 34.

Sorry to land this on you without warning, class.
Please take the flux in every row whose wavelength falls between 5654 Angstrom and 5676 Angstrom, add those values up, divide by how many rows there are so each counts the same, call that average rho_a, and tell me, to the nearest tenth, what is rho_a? 13.2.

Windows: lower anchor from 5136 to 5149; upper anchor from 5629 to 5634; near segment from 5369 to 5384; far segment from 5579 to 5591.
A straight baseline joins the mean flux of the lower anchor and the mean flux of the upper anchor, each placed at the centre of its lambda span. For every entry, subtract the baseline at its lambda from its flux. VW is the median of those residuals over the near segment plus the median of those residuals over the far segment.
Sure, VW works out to 0.2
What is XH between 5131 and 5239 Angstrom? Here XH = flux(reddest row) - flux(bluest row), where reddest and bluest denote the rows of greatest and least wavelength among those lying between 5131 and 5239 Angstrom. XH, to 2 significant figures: 1.1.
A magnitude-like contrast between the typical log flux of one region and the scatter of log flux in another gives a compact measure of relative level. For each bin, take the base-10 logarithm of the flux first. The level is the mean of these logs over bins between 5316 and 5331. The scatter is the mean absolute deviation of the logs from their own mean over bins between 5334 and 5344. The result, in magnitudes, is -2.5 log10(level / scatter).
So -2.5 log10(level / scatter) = -4.9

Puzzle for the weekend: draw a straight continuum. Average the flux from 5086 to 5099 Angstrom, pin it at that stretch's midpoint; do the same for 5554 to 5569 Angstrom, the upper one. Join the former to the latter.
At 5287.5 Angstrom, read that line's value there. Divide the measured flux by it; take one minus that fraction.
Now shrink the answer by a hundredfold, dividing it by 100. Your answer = -0.0015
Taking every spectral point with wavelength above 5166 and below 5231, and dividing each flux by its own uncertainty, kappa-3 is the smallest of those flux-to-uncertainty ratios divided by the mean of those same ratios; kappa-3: 0.48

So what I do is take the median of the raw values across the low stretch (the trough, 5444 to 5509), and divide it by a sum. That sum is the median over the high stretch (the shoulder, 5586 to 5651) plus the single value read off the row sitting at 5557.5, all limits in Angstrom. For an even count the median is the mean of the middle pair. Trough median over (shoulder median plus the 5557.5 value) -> 0.51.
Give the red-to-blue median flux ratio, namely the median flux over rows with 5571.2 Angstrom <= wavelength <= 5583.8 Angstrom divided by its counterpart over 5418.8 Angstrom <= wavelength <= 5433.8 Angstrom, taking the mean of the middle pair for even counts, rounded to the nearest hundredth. 1.09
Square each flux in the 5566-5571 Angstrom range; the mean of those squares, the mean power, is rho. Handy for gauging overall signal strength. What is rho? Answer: 173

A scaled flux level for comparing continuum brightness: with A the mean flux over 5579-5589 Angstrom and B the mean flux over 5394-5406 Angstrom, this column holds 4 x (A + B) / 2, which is 51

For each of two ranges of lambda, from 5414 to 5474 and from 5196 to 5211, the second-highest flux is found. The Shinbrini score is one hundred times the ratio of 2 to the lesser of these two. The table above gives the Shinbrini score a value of 14.9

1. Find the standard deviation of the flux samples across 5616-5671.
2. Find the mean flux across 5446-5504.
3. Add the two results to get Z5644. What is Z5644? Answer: 13.7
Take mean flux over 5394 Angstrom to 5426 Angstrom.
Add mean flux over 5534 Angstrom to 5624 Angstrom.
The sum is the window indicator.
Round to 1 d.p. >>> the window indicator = 26.4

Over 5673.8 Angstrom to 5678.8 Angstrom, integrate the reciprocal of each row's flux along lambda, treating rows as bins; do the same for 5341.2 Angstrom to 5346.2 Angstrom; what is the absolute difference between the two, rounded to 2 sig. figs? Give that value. 0.014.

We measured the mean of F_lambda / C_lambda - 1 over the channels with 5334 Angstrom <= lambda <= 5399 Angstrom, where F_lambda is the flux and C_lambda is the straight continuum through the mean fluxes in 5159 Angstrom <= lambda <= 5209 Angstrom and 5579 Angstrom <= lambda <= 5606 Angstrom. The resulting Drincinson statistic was 0.13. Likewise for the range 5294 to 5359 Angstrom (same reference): 0.15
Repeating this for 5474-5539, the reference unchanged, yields 0.04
